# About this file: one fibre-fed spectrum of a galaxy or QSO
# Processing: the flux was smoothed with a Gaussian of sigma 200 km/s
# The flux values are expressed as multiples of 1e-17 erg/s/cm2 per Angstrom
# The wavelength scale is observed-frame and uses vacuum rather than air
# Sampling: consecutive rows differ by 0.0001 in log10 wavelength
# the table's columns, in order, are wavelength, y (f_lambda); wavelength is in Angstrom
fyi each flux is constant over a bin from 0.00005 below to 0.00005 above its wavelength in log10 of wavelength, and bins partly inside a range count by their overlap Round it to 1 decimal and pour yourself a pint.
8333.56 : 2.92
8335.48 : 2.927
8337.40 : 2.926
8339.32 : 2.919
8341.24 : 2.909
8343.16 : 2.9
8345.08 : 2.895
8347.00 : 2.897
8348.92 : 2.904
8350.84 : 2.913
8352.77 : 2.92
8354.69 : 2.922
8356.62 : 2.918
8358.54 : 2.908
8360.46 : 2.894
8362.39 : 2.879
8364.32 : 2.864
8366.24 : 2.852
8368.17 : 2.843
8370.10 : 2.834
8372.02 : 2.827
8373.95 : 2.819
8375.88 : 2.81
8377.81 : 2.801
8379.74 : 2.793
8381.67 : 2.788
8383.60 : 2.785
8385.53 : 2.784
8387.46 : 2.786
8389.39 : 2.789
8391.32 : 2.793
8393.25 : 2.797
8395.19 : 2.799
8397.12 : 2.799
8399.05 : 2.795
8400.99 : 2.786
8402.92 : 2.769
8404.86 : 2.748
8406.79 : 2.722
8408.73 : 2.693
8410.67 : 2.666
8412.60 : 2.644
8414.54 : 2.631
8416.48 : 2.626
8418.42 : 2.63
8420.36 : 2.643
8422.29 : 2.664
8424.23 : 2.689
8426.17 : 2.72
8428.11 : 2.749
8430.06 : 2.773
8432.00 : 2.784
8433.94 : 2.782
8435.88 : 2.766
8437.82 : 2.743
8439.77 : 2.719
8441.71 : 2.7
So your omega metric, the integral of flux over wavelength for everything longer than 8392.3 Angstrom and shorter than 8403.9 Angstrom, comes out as 32.4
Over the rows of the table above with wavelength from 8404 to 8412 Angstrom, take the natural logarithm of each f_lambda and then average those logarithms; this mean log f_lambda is 1.00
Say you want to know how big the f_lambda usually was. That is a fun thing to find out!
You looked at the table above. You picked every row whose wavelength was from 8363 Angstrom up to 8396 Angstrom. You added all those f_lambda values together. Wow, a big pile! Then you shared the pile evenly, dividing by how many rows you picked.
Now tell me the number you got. 2.81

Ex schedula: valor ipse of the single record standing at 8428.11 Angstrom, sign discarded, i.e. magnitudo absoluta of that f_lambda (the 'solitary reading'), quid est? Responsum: 2.75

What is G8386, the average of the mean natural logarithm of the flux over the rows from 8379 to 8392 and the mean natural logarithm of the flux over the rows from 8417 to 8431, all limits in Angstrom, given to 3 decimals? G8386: 1.008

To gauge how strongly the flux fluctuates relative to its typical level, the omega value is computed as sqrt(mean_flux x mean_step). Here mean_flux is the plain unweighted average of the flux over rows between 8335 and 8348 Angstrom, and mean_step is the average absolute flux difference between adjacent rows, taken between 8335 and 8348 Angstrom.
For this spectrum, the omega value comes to 0.13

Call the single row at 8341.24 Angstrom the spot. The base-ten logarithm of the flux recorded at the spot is 0.464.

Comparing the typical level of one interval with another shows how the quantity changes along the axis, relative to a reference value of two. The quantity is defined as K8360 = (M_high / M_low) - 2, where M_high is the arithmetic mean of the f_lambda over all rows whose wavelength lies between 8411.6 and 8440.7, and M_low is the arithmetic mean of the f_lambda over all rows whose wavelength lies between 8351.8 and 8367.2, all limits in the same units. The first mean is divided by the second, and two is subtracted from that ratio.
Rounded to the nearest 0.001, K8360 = -1.066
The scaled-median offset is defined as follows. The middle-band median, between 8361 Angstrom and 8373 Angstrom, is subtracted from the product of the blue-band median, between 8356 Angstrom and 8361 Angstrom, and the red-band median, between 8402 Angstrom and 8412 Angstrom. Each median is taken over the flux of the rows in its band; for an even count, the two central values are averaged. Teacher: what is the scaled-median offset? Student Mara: 5.07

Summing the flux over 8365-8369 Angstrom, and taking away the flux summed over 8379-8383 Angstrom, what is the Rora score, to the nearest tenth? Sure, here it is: 0.1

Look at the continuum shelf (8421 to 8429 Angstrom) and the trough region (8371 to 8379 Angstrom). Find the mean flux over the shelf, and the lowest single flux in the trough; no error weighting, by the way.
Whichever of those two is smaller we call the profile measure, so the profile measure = 2.71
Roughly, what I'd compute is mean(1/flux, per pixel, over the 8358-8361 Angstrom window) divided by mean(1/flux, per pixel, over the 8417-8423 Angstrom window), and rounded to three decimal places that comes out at 0.912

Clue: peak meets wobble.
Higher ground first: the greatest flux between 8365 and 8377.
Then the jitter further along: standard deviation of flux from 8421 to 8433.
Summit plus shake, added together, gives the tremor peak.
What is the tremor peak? 2.90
